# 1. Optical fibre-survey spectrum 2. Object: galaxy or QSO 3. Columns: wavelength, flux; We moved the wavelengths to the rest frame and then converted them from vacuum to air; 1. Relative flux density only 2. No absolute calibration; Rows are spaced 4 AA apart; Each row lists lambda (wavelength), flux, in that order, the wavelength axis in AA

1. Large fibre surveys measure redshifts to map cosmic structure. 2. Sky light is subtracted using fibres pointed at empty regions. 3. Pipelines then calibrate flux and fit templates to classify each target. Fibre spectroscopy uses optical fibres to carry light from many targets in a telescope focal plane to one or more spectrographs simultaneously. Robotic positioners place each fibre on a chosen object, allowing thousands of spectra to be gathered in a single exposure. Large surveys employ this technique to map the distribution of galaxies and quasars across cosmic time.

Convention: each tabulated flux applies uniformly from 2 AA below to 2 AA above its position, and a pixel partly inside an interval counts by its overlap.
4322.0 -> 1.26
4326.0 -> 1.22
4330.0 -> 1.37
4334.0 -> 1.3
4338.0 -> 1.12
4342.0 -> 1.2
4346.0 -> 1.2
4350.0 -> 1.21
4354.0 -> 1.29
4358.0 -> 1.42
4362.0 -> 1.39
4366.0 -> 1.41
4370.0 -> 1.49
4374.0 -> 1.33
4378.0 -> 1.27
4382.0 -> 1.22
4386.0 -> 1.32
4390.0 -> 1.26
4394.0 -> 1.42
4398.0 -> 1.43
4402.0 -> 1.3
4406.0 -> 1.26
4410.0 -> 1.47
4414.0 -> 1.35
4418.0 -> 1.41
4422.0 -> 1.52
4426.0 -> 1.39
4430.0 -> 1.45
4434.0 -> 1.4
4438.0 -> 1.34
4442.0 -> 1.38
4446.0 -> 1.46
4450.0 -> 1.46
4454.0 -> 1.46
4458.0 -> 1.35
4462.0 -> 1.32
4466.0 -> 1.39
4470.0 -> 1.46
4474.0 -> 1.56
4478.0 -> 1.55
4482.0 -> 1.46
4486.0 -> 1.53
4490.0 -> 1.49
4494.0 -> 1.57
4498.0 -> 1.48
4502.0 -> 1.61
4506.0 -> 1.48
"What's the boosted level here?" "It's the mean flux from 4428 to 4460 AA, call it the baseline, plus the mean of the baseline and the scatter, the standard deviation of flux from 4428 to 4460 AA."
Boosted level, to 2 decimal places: 2.14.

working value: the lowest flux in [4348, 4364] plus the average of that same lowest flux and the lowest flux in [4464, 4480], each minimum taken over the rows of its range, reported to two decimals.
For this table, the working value 2.51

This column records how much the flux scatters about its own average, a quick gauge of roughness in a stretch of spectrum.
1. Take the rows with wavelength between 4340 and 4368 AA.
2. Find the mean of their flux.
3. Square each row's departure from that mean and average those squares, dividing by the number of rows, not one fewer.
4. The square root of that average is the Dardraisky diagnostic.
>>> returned 0.095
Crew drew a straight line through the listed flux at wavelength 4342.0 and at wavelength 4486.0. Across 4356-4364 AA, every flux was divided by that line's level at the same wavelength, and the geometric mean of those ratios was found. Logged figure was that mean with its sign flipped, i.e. -1.13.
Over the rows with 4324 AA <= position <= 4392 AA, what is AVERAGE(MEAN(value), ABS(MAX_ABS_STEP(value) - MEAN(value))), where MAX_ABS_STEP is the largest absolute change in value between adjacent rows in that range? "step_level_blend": 1.21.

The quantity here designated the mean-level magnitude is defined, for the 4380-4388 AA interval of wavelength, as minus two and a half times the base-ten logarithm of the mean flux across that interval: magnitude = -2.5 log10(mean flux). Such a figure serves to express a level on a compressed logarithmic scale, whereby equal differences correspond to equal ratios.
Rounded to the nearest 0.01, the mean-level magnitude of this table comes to -0.26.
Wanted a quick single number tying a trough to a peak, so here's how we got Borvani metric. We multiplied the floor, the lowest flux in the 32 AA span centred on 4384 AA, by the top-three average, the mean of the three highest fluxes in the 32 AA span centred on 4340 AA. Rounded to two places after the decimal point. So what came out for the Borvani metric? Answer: 1.61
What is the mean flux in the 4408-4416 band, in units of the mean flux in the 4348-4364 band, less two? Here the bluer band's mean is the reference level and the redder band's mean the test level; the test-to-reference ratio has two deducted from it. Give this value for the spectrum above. -0.94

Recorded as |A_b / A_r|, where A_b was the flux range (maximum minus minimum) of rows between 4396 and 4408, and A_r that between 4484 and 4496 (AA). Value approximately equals 2.1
